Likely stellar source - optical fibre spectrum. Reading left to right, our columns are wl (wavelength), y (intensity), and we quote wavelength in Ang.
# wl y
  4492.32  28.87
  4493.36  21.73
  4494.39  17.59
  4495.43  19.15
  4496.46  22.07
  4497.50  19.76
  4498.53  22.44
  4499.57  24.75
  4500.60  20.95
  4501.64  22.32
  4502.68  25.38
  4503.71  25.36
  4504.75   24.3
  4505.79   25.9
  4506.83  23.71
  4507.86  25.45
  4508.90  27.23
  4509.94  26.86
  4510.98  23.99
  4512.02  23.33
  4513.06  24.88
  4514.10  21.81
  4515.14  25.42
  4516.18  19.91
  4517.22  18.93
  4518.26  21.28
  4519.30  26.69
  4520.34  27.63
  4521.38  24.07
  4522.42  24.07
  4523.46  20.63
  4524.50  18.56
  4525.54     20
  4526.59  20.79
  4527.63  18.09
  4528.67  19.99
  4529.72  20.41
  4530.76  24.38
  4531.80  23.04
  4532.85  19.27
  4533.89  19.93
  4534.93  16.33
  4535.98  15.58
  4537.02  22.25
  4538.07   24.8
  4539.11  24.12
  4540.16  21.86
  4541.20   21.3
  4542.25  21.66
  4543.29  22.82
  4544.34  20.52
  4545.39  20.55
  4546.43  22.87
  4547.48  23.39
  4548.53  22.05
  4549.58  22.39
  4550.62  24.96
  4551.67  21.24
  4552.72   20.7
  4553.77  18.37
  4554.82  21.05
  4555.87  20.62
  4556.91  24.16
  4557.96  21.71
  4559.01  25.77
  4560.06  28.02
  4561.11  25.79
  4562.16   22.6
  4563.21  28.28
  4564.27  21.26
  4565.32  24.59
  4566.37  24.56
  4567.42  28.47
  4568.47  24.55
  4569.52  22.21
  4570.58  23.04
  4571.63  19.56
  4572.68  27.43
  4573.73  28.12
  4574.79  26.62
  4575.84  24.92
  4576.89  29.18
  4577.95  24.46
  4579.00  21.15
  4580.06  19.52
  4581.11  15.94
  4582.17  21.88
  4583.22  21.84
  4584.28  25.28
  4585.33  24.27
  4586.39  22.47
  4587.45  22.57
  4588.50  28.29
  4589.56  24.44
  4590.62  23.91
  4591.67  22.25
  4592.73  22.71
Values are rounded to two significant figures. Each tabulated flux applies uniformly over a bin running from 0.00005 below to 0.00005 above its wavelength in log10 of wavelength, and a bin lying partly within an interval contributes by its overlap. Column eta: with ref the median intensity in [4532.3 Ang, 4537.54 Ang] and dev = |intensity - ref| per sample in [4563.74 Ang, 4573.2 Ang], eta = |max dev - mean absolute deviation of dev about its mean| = 7.0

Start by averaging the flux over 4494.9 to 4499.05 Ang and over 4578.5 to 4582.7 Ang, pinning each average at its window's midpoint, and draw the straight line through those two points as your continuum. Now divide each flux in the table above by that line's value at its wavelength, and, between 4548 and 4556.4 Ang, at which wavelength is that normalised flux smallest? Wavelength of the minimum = 4553.77 Ang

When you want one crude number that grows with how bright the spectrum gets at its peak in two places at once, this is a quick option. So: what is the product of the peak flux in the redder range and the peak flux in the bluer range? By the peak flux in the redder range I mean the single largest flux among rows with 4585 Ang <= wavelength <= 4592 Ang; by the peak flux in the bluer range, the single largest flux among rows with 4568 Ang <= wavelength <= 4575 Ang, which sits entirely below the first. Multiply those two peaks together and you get 796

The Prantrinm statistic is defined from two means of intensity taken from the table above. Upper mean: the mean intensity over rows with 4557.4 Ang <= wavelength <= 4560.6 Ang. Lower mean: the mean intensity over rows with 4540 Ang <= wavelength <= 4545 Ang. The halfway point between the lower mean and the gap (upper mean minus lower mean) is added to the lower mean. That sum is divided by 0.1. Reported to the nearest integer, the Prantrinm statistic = 342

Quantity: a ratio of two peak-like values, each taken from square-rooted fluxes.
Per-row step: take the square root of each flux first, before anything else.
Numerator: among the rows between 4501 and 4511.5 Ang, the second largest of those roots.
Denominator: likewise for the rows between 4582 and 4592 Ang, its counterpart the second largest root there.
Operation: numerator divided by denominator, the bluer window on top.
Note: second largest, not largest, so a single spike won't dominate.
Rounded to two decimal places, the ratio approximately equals 1.03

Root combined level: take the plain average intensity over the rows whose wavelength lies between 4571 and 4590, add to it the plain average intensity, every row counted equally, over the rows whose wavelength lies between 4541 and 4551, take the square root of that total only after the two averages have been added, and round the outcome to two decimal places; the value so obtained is 6.78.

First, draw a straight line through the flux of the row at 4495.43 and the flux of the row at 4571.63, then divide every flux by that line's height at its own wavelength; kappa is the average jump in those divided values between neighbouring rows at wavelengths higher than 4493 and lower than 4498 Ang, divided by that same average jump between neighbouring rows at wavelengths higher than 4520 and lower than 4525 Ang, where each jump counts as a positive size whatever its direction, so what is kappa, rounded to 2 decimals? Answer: 1.21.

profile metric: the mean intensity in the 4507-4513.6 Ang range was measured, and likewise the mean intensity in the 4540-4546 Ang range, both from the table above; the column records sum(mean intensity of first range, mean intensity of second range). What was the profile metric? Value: 46.7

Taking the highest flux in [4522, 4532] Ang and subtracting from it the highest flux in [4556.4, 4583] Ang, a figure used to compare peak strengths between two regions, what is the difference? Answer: -4.8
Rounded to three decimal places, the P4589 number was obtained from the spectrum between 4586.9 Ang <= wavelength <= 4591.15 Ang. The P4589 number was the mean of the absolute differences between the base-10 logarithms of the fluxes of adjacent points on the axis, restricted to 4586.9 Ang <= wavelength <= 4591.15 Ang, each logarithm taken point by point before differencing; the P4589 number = 0.057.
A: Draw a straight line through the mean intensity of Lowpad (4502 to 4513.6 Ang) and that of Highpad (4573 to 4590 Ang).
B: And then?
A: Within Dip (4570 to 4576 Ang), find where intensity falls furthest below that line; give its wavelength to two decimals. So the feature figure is 4571.63 Ang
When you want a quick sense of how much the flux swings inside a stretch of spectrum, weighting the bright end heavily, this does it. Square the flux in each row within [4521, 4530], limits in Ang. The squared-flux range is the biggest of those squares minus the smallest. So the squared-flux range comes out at 252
